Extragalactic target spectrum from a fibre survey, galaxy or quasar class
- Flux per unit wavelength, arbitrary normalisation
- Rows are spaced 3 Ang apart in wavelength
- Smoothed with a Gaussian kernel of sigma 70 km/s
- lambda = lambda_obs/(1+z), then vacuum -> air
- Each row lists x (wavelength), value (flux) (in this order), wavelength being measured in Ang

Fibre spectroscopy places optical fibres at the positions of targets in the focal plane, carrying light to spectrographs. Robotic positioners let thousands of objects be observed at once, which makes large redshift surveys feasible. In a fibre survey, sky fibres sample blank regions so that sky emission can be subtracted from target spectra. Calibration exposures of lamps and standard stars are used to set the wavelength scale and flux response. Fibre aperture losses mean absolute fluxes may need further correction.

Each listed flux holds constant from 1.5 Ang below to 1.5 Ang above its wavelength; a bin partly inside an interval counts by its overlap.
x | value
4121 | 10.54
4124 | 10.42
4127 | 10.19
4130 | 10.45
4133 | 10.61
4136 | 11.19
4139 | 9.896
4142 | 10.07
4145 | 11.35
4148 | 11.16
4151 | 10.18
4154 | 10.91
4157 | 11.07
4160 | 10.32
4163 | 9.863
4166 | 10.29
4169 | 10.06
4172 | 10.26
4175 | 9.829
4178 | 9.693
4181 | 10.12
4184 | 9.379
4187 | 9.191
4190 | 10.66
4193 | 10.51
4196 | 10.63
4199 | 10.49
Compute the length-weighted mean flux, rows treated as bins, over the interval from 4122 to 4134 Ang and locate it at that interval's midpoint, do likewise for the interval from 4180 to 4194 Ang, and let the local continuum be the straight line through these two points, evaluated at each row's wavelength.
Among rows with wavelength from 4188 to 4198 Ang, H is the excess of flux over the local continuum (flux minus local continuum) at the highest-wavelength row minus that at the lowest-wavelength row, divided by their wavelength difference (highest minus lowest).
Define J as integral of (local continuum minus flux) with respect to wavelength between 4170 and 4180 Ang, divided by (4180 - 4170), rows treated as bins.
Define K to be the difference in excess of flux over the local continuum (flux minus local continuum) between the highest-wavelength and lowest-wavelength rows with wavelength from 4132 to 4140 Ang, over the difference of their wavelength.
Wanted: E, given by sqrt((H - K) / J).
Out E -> 1.07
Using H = 0.00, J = 0.1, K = -0.11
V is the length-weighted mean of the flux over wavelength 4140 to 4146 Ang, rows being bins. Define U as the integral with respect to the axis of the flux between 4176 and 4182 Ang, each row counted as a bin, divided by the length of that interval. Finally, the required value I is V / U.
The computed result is 1.07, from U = 9.9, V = 10.6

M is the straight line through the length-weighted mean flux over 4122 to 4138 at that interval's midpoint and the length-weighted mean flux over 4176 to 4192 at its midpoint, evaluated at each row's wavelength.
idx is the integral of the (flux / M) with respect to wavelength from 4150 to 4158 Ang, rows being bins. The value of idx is 8.4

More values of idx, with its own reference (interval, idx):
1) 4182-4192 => 10.0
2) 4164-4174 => 10.1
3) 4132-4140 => 8.1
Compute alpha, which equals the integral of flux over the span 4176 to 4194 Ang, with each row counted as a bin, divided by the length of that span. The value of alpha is 9.9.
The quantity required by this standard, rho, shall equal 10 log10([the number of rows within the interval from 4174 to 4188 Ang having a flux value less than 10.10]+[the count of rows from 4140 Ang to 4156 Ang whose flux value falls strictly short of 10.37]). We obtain 7.8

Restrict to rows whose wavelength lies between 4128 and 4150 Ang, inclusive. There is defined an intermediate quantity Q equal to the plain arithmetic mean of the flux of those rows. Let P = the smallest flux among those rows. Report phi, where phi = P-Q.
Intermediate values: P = 9.896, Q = 10.7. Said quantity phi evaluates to -0.78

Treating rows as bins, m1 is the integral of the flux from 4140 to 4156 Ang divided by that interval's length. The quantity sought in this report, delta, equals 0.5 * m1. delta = 5.36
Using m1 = 10.7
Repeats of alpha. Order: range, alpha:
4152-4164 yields 10.6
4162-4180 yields 10.0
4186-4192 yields 10.0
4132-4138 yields 10.8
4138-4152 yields 10.6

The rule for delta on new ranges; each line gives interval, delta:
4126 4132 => 5.18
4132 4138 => 5.42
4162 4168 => 5.05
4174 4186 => 4.86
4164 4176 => 5.06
